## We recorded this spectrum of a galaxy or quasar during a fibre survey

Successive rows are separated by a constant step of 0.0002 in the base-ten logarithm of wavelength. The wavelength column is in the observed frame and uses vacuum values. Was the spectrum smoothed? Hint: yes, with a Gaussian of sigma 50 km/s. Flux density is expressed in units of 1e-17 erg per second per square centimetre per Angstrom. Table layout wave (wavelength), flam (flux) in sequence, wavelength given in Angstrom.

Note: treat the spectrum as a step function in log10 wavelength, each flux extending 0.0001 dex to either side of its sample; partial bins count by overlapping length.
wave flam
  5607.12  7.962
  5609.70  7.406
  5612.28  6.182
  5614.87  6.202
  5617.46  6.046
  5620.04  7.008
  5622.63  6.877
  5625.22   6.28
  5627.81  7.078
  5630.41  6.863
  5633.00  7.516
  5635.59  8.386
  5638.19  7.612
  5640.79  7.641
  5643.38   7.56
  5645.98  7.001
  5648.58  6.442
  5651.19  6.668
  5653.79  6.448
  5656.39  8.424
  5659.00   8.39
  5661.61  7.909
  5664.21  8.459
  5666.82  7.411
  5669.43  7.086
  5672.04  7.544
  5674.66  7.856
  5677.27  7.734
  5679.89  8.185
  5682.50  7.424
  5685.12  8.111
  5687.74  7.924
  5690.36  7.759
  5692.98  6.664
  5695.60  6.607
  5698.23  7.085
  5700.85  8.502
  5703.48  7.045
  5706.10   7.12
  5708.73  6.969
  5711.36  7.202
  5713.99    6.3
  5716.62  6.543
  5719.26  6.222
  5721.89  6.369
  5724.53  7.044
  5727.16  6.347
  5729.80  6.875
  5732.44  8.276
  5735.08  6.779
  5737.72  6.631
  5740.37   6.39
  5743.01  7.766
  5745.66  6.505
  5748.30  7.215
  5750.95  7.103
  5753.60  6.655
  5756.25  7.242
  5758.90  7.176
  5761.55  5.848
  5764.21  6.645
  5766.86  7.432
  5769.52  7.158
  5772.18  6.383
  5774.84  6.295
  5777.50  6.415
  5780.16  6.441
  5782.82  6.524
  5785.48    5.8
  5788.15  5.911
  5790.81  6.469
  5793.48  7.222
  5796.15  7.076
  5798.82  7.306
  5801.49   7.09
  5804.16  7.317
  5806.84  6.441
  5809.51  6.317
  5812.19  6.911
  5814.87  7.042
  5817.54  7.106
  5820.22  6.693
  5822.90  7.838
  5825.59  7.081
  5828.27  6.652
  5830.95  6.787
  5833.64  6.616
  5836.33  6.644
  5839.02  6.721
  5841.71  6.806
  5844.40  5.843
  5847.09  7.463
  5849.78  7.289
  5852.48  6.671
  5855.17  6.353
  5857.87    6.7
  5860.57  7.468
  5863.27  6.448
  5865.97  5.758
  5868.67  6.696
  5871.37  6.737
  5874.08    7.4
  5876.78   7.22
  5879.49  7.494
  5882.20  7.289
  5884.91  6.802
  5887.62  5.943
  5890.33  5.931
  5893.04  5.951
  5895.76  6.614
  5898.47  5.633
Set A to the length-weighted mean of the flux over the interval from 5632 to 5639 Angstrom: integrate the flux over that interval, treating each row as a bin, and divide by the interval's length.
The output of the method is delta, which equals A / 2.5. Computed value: 3.15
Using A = 7.9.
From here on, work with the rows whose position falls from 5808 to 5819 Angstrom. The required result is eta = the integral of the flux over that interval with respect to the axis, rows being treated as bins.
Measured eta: 75.2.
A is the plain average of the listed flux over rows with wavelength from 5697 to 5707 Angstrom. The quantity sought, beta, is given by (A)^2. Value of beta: 55.3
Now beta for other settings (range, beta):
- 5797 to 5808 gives 49.5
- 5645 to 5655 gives 44.1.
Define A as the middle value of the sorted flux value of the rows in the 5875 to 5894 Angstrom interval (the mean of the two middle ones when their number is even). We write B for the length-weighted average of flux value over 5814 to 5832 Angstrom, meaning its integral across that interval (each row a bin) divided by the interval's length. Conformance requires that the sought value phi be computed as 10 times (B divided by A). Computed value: 10.3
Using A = 6.8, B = 7.04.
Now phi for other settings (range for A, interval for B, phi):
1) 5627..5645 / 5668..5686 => 10.2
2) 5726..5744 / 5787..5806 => 10.2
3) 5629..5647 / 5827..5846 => 8.7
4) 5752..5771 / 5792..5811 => 9.7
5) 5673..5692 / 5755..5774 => 8.7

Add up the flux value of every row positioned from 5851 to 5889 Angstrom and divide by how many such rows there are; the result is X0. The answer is 6.78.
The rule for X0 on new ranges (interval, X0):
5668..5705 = 7.54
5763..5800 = 6.65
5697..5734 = 6.99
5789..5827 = 6.99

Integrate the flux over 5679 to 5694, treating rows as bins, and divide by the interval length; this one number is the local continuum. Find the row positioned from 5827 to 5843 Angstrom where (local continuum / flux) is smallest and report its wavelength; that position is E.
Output 5841.71 Angstrom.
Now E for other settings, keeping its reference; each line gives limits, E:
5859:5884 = 5879.49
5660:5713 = 5700.85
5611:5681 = 5664.21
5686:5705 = 5700.85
